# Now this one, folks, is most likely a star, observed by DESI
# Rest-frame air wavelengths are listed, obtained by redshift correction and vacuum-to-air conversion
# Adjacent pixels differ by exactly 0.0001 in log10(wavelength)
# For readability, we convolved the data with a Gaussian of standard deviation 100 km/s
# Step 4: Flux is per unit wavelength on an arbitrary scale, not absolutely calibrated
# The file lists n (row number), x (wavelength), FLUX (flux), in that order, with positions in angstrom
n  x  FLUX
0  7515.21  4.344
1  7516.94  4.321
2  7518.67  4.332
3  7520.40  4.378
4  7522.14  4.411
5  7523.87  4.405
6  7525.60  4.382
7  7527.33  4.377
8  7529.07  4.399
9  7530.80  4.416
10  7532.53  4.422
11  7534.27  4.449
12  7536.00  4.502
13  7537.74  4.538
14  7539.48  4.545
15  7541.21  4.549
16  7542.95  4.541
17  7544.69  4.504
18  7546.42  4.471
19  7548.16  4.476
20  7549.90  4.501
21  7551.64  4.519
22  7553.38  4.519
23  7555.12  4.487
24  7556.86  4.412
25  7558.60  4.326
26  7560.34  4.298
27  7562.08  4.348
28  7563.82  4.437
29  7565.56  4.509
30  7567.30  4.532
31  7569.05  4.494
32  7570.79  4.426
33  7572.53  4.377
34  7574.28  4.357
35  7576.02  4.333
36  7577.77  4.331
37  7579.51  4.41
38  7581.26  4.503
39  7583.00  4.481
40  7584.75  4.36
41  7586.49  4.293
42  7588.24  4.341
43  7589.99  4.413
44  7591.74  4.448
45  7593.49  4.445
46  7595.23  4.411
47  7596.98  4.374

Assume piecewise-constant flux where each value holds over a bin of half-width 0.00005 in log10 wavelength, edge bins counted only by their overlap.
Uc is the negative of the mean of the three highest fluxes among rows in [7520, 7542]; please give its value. -4.54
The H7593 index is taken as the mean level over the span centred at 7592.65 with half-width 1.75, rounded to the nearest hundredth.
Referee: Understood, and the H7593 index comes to 4.45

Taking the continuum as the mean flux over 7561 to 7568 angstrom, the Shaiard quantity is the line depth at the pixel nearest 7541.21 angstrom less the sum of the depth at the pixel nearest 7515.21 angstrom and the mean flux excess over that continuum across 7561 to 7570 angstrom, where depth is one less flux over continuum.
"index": -0.05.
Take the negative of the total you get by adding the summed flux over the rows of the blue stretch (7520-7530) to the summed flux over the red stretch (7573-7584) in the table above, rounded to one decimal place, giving -52.8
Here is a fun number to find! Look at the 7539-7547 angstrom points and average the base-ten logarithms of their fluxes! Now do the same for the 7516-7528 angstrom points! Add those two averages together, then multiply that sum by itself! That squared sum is 1.68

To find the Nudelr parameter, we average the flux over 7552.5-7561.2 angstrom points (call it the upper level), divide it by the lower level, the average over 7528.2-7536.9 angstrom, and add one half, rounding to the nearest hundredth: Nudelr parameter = 1.49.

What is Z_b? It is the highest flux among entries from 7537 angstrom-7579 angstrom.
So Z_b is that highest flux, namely 4.549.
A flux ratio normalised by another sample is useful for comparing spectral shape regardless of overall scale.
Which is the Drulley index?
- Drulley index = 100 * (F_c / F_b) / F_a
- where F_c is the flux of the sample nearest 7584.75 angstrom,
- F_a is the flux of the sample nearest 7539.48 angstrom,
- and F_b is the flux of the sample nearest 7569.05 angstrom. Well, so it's 21.3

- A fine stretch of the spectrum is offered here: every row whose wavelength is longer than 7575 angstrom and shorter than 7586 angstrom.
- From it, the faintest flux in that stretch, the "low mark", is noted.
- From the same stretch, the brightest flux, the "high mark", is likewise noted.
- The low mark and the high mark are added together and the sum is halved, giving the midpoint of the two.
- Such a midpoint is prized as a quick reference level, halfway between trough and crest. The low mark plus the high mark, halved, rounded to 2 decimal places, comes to 4.42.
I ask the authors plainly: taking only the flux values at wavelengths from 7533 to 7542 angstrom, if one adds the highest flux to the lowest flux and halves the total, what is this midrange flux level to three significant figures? 4.50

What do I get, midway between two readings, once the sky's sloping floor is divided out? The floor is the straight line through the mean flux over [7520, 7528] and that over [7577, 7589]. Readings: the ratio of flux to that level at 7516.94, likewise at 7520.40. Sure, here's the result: 0.99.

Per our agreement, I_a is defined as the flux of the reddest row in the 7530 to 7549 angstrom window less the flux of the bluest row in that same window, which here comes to 0.06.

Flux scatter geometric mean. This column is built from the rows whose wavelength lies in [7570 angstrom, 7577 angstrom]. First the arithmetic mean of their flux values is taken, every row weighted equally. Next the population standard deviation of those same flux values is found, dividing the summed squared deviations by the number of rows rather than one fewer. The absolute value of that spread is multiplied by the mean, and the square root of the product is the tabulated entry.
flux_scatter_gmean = 0.39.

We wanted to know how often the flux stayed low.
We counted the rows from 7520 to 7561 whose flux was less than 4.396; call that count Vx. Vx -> 5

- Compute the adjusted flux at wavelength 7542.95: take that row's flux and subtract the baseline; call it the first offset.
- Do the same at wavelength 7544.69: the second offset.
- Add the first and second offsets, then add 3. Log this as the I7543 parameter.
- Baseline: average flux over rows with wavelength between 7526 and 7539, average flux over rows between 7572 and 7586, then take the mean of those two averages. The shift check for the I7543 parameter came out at 3.21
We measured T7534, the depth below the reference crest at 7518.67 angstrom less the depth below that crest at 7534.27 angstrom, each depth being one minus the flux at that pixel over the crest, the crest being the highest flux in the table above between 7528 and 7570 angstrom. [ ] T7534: 0.03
